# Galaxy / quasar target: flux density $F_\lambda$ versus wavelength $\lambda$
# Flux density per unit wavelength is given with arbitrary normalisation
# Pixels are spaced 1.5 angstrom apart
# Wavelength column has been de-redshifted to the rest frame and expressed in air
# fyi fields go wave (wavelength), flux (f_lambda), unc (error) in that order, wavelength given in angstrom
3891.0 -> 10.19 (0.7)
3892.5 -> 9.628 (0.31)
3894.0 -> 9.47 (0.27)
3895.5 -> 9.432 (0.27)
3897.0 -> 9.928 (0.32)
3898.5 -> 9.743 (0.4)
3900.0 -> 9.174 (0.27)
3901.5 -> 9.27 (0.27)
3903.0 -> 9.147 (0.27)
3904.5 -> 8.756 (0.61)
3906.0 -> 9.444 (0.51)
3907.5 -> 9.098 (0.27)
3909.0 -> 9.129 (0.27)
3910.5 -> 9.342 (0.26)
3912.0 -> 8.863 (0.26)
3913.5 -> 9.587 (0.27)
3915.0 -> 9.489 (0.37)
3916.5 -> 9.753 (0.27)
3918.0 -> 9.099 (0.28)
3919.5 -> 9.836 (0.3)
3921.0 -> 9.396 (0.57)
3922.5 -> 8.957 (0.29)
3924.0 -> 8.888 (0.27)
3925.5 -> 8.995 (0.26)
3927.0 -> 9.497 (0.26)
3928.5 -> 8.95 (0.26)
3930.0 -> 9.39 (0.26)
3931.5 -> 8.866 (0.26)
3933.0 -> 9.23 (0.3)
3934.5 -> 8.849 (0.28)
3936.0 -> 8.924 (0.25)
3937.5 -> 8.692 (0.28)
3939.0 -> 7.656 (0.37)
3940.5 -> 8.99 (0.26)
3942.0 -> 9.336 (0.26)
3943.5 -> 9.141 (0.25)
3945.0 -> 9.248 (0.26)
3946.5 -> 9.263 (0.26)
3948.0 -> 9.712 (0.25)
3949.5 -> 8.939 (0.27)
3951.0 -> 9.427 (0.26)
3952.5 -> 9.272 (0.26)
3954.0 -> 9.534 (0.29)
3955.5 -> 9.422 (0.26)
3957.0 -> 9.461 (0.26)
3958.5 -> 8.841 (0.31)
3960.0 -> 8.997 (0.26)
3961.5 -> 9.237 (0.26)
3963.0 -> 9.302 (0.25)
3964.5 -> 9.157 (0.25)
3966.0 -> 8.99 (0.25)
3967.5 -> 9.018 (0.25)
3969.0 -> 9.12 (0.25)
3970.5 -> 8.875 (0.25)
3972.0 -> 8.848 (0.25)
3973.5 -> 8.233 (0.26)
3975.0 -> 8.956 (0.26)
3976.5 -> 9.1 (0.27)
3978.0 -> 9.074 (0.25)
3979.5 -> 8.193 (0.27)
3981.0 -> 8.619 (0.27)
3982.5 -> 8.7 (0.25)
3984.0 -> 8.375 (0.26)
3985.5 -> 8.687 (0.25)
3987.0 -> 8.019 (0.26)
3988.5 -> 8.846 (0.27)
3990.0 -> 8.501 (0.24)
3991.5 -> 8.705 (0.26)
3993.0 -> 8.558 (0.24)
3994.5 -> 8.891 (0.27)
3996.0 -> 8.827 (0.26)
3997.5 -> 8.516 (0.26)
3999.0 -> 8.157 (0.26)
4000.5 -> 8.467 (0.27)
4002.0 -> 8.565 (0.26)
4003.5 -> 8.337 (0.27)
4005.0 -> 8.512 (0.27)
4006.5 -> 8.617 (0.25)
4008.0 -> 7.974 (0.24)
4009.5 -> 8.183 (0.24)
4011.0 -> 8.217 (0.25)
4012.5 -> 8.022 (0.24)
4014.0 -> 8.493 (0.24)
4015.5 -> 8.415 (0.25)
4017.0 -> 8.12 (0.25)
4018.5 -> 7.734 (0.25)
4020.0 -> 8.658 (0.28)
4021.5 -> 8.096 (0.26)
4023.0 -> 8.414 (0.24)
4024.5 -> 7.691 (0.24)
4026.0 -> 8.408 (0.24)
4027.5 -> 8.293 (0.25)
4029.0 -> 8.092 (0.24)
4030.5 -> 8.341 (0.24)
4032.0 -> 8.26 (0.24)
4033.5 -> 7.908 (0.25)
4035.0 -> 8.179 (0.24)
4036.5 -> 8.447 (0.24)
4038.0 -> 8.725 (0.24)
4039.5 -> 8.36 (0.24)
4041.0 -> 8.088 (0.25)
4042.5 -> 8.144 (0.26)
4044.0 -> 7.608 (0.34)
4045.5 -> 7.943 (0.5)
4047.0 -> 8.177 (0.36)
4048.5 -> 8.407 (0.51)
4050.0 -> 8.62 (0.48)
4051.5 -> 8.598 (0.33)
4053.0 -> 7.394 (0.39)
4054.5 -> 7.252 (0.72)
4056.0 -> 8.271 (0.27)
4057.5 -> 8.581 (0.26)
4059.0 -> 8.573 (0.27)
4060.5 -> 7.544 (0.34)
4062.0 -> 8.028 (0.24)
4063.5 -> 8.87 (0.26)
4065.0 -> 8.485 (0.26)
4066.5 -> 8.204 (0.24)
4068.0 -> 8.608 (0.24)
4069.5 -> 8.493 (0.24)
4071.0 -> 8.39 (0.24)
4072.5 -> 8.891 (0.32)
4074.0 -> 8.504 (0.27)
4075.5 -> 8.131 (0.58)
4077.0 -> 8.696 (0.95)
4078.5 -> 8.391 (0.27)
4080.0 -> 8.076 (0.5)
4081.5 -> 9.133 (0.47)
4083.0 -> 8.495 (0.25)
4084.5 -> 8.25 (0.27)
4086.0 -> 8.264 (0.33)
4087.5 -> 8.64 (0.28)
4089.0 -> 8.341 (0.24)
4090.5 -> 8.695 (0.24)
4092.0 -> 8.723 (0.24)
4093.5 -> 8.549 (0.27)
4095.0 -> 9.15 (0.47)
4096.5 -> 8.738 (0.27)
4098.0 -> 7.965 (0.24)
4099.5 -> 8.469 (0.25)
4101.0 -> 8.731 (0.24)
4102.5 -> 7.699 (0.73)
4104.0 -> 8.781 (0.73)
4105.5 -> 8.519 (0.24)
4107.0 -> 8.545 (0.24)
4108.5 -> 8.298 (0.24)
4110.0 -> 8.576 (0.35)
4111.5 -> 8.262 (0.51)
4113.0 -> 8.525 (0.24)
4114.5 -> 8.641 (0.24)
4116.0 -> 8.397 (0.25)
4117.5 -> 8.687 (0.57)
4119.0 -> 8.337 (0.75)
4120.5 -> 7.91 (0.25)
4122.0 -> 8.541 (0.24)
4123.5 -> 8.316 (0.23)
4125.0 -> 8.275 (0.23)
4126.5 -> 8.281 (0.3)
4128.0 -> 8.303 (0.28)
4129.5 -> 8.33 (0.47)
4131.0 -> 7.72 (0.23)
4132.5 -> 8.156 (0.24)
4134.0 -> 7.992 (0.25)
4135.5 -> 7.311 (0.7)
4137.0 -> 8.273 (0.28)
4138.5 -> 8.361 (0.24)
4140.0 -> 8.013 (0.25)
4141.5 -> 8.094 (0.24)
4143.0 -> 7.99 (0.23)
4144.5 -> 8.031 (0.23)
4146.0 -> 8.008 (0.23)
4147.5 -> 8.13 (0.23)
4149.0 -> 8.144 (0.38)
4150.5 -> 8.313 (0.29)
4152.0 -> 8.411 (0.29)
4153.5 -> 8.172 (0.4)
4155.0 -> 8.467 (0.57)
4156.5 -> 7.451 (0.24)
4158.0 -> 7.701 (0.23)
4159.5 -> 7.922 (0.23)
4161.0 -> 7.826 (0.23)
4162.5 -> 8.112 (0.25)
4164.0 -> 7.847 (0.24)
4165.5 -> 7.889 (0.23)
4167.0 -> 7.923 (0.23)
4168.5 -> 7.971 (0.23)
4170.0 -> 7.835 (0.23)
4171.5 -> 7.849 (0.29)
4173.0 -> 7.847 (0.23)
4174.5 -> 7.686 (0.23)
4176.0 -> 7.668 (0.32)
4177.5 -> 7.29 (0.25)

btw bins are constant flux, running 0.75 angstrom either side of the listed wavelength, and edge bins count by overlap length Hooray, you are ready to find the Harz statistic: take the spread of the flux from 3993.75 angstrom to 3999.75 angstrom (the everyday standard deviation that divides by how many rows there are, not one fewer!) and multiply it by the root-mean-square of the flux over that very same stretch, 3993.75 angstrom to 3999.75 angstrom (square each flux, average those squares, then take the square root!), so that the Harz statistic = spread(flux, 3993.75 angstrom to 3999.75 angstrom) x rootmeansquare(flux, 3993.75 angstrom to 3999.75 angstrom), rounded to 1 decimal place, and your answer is 2.5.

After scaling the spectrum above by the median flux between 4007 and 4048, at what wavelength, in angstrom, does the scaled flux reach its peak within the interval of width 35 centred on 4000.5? 3994.5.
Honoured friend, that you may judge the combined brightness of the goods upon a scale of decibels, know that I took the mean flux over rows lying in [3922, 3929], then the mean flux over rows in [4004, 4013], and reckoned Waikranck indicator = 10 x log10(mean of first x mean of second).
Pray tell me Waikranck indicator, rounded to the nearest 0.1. 18.7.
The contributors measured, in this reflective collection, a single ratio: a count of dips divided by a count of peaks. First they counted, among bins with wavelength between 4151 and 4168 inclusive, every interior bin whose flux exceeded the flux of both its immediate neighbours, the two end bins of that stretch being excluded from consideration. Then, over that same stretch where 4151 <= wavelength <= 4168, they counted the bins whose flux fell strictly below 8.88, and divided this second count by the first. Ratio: 4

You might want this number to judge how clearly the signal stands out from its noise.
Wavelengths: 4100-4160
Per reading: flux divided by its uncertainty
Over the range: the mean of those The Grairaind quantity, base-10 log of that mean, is 1.46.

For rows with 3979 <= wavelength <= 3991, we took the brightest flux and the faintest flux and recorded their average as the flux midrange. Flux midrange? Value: 8.43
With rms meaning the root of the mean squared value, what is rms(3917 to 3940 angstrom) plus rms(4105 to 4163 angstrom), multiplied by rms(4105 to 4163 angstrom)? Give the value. 141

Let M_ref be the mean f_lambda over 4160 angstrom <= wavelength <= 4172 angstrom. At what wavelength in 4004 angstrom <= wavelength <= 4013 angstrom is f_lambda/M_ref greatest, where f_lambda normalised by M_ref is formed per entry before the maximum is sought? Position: 4006.5 angstrom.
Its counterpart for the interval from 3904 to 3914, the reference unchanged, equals 3913.5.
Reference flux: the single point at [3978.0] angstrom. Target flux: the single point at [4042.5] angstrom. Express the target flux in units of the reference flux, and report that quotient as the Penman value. 0.90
